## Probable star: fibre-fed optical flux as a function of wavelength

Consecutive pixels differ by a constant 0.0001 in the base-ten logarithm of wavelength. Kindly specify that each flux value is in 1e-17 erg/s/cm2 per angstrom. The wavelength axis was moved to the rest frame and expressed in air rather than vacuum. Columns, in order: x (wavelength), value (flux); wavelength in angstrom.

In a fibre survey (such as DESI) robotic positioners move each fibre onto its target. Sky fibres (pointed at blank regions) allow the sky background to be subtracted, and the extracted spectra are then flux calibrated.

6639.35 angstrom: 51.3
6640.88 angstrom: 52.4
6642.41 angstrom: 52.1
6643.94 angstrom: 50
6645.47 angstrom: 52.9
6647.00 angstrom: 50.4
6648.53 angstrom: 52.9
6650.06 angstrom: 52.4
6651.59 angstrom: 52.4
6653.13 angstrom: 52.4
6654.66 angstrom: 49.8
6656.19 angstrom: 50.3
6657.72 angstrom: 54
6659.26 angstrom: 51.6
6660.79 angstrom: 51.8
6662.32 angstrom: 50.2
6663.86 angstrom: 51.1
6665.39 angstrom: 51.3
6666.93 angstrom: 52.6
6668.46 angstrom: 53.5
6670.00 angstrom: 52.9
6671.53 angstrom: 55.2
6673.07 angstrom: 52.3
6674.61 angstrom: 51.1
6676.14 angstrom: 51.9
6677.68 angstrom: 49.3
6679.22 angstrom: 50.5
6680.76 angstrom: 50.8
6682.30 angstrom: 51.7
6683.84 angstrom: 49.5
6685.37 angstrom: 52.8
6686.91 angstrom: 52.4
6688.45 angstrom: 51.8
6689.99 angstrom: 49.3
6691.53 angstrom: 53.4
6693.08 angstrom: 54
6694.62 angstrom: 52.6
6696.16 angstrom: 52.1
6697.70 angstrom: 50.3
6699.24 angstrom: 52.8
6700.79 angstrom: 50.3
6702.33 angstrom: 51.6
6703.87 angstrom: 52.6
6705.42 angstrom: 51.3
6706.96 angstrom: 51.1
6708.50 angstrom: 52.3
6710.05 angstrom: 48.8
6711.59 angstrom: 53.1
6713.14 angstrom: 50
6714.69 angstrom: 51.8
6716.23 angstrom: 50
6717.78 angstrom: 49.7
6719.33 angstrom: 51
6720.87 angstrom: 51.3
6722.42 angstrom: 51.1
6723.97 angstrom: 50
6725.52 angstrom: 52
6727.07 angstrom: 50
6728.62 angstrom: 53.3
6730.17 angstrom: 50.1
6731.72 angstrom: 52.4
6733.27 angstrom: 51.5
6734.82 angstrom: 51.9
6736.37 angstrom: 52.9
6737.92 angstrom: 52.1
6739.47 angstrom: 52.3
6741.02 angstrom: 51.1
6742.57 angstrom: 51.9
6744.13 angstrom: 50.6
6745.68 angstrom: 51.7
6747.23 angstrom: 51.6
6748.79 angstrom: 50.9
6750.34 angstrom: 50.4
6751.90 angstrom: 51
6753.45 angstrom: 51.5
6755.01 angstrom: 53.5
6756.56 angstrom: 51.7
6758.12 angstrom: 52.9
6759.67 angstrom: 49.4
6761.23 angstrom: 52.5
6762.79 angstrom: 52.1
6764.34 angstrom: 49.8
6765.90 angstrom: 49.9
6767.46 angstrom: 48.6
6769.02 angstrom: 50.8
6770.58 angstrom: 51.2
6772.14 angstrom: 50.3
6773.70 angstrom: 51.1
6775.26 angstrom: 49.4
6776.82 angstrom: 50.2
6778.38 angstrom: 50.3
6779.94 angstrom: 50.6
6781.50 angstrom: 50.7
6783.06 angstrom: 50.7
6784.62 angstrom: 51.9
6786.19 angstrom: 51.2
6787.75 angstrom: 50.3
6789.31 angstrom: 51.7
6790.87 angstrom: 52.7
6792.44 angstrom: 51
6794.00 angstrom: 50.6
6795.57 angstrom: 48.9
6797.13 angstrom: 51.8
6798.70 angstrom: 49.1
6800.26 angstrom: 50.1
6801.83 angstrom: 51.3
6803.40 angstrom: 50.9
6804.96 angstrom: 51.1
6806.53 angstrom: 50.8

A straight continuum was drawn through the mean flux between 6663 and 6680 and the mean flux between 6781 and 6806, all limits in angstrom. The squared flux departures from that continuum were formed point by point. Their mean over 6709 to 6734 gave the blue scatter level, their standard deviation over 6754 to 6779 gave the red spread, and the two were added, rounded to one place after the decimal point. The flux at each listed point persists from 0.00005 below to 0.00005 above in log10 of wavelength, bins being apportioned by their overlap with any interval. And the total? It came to 3.7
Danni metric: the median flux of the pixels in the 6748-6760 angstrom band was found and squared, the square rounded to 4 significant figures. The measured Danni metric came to 2627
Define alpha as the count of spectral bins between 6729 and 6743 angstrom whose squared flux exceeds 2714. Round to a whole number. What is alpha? 4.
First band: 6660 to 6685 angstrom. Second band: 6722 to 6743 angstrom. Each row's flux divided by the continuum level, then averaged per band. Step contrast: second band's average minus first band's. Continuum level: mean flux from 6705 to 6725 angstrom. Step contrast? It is 0.000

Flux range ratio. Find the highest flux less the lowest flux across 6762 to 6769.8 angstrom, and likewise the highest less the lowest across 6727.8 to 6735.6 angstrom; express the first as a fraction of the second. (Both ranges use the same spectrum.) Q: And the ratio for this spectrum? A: 1.09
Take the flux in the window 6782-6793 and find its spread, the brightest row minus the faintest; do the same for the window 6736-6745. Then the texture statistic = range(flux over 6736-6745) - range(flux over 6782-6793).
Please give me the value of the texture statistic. -0.1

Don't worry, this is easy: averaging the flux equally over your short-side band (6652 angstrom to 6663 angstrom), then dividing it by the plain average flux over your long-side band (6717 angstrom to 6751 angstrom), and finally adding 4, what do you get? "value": 5.002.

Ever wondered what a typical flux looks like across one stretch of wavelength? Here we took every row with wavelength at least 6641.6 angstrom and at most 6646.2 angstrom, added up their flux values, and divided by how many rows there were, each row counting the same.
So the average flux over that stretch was 51.7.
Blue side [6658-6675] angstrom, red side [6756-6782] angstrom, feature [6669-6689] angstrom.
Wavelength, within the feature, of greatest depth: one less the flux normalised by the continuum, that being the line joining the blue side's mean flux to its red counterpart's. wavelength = 6677.68 angstrom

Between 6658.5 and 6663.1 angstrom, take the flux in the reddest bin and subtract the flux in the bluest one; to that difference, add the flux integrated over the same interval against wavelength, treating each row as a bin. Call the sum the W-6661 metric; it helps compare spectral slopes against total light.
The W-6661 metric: 234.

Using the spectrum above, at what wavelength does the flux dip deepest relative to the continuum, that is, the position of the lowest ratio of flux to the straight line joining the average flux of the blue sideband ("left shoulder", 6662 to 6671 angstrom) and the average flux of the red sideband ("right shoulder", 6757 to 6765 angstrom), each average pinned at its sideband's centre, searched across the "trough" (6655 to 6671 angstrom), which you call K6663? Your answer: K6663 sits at 6662.32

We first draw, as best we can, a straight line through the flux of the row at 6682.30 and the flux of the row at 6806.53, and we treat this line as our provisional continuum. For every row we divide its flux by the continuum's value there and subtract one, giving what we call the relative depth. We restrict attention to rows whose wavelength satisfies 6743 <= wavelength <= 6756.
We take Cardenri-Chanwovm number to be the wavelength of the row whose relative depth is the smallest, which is 6750.34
